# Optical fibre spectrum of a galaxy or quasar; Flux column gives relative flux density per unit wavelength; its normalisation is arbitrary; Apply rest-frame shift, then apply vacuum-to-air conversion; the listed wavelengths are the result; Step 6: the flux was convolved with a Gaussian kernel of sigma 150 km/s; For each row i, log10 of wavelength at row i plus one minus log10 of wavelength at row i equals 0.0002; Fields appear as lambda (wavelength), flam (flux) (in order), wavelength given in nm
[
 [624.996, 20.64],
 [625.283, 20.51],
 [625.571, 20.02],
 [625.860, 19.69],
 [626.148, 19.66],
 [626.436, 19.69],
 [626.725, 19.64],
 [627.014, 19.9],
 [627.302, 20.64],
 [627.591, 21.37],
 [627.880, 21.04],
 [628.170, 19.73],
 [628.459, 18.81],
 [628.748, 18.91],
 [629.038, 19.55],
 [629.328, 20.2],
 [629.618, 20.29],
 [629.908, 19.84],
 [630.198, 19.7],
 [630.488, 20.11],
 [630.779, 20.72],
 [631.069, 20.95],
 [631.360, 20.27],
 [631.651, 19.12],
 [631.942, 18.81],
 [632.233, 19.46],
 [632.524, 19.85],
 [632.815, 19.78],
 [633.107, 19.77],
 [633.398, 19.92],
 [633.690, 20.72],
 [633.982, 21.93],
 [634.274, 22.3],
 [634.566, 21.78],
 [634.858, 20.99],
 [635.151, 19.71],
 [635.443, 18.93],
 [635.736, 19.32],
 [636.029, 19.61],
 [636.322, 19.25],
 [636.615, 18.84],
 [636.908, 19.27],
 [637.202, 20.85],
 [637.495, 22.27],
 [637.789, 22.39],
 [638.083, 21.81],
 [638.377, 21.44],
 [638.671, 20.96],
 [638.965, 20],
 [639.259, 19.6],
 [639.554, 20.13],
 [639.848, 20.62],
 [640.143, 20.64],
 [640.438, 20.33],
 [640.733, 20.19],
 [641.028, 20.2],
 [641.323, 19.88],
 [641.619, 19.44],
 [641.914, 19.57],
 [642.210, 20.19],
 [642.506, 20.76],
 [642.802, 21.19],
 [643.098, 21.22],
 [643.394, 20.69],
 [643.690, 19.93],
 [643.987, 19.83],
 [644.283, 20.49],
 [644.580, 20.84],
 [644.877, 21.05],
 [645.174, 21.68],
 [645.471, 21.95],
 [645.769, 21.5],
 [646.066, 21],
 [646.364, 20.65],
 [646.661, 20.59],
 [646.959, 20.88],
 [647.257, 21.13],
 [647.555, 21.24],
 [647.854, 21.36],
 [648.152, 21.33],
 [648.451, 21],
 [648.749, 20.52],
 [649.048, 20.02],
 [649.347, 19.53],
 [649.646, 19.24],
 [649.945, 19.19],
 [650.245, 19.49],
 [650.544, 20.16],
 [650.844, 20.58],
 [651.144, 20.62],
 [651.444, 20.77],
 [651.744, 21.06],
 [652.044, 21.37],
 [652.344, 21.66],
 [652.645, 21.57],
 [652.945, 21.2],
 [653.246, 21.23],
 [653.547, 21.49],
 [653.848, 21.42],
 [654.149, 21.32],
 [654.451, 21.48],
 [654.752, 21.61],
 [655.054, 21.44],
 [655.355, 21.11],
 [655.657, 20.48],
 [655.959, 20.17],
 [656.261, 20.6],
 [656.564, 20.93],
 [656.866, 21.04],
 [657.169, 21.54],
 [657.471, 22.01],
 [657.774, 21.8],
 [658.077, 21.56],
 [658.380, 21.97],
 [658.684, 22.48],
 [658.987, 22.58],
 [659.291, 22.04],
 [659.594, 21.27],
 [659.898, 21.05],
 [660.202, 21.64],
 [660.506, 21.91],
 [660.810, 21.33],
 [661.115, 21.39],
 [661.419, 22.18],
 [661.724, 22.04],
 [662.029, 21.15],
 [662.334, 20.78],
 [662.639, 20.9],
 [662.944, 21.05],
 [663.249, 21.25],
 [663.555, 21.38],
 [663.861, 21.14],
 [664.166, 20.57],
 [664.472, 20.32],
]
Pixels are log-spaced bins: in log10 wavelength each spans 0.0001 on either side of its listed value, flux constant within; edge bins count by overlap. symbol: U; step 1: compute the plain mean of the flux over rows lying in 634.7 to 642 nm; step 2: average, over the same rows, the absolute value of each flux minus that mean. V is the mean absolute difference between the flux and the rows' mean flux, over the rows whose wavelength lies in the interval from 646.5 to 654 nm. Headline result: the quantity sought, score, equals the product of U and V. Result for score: 0.47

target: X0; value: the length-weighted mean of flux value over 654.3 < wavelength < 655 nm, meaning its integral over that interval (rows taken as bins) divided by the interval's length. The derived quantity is 21.5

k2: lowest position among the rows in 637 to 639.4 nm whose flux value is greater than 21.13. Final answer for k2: 637.495 nm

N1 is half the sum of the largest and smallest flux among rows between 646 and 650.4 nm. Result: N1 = 20.3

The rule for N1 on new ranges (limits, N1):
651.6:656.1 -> 20.9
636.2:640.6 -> 20.6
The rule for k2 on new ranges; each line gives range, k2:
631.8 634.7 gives 633.982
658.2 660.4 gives 658.380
